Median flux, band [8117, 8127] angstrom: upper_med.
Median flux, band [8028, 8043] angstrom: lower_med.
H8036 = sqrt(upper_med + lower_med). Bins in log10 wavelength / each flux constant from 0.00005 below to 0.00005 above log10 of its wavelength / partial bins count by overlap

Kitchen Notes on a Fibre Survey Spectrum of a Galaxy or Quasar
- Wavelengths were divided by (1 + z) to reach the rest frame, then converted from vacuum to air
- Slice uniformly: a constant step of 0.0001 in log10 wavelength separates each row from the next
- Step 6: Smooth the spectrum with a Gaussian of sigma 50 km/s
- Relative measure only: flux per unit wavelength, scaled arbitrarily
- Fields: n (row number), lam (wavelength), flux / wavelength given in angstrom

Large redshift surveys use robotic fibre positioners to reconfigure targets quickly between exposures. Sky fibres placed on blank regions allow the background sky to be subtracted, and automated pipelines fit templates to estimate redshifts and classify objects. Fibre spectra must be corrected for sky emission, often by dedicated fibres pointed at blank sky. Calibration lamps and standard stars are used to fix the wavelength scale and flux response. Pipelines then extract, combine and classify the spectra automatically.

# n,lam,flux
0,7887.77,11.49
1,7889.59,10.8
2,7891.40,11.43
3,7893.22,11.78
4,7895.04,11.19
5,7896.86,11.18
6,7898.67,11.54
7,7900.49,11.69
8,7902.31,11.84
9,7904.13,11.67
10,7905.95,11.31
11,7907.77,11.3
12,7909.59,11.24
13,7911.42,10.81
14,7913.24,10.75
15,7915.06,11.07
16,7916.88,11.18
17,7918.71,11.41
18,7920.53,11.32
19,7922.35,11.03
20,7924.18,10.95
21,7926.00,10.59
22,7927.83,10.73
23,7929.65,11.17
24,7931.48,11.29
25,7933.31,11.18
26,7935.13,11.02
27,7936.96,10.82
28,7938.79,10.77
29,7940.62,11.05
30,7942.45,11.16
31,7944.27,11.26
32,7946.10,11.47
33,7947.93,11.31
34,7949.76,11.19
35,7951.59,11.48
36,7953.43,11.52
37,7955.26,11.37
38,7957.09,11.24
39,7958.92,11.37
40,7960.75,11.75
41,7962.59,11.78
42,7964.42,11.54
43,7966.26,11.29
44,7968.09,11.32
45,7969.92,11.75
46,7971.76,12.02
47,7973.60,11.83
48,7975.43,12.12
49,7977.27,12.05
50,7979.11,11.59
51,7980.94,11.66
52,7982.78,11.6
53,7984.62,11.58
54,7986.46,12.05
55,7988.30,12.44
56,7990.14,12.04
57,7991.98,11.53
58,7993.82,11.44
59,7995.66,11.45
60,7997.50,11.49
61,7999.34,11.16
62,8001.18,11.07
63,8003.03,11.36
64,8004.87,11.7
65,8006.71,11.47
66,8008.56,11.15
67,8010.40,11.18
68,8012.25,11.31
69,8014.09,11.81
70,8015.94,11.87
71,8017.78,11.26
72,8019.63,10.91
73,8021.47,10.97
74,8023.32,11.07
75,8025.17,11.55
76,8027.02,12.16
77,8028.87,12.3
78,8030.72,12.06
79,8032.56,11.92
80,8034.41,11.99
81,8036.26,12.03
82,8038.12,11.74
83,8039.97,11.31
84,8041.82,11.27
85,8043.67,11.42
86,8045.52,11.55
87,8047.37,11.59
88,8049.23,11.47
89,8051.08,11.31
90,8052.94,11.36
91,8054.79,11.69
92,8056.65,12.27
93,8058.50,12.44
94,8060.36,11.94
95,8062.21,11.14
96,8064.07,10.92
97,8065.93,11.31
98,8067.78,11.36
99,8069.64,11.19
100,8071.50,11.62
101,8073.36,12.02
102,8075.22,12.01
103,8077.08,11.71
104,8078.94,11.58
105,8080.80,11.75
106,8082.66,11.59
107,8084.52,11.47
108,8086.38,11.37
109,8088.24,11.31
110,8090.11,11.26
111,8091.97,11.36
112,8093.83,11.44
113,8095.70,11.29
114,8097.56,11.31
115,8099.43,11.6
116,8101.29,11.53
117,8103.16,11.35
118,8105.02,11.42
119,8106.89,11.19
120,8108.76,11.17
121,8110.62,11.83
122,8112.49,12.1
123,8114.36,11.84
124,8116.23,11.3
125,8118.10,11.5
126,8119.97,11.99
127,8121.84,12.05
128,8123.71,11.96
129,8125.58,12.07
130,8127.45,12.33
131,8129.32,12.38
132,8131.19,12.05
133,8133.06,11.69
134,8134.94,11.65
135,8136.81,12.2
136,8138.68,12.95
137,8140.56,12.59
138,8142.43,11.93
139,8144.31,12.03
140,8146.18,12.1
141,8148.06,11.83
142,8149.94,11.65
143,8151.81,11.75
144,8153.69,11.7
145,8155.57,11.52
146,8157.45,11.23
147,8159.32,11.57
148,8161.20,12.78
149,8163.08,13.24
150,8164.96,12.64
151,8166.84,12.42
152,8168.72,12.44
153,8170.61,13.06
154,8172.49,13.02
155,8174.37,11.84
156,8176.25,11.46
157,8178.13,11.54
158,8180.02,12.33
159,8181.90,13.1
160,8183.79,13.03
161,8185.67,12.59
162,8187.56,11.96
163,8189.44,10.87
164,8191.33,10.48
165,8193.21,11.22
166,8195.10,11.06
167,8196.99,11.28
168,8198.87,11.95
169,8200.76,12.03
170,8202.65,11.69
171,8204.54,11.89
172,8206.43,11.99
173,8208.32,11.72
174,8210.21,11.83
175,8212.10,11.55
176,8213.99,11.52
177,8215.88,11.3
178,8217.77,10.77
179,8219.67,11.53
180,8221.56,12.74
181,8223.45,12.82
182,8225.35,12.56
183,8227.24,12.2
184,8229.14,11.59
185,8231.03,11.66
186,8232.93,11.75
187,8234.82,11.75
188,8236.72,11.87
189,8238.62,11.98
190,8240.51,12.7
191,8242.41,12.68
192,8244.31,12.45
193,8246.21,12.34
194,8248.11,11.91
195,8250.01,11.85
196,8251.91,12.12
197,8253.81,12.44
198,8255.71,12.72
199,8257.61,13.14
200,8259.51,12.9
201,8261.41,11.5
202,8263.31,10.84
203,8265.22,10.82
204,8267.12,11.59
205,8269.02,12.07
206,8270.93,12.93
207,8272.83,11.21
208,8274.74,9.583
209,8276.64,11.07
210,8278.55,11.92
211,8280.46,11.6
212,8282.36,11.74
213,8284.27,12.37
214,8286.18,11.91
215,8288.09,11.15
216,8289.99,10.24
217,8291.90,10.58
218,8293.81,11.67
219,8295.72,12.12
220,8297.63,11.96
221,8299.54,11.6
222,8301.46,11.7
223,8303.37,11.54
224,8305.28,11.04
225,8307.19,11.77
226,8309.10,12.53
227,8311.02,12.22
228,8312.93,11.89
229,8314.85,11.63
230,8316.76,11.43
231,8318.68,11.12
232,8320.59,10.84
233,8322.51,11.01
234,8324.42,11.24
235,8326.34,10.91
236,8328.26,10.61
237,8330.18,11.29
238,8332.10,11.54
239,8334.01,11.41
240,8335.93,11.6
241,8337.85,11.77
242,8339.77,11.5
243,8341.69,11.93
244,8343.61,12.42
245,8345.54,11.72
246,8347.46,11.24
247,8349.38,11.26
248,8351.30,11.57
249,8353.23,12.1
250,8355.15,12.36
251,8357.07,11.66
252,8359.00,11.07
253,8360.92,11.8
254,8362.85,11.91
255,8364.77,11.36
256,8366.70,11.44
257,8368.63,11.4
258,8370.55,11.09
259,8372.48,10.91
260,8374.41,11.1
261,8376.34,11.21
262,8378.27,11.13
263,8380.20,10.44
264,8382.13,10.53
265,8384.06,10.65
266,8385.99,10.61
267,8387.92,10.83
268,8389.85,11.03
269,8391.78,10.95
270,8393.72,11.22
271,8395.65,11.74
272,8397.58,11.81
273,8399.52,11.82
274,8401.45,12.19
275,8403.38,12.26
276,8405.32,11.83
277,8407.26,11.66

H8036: 4.89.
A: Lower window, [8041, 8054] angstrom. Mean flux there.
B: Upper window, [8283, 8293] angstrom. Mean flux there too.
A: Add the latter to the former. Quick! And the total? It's 22.7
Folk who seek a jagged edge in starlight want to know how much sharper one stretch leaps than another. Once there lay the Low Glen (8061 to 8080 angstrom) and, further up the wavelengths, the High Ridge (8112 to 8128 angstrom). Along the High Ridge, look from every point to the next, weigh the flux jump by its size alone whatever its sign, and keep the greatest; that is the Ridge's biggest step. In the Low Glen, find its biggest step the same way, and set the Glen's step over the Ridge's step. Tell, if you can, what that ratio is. 0.80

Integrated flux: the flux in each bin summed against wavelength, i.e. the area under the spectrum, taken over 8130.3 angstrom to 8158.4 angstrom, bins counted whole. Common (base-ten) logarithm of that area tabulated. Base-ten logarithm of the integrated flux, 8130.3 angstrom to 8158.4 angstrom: 2.53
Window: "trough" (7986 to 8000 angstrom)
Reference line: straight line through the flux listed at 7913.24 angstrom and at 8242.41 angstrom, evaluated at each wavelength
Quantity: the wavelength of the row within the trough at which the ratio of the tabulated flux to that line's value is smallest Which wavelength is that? 7999.34 angstrom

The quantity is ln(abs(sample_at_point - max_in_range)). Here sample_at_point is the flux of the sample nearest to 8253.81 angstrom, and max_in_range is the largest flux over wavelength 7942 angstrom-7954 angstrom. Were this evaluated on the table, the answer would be -0.1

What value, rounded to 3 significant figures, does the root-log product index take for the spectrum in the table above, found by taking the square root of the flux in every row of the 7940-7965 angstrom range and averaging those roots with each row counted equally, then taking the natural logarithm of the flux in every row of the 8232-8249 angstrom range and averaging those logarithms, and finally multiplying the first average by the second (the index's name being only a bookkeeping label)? 8.43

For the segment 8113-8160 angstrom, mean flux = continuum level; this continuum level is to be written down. 11.9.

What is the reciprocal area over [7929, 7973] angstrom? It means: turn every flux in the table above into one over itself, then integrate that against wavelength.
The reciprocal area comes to 3.88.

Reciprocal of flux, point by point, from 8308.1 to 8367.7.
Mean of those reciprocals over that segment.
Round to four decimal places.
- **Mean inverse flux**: 0.0866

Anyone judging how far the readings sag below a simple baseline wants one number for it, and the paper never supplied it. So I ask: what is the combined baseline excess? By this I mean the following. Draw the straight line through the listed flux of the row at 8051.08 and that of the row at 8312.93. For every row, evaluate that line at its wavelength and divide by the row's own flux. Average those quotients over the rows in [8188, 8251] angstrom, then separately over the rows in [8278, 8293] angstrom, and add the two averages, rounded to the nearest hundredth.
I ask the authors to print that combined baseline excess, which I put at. 2.03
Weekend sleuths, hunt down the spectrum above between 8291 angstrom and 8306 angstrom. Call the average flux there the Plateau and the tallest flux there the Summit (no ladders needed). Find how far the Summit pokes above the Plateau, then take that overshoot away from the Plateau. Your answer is 10.9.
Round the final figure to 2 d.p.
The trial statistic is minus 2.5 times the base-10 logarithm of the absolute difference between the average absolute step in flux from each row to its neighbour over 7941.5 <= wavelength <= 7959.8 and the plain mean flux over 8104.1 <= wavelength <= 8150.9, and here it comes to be -2.68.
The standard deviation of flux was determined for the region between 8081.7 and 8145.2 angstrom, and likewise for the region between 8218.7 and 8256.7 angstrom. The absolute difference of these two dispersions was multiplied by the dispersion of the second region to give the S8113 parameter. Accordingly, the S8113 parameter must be 0.00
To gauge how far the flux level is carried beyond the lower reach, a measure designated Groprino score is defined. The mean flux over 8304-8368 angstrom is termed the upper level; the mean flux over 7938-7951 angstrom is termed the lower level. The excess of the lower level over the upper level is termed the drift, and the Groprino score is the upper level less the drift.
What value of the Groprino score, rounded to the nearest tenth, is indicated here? 11.9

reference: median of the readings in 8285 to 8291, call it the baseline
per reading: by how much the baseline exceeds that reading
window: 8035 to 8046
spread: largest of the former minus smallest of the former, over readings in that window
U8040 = 0.76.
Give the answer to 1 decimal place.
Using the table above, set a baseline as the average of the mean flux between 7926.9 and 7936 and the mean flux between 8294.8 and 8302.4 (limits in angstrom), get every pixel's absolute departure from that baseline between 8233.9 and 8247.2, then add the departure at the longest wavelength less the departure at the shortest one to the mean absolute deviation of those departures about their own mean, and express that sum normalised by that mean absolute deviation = 2.8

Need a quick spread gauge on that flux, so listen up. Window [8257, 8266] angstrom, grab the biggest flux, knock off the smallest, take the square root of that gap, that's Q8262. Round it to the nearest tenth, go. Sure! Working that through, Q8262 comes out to 1.5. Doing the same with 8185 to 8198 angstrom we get 1.5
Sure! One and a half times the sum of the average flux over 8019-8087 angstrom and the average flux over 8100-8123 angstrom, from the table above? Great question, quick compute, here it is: 34.8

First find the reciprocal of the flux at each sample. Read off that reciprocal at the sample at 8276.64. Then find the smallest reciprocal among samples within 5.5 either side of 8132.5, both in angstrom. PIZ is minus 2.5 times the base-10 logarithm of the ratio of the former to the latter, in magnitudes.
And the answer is -0.121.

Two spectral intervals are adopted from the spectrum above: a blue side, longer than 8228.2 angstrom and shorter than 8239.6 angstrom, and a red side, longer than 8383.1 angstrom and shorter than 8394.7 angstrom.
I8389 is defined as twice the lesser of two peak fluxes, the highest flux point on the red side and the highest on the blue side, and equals 22.4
